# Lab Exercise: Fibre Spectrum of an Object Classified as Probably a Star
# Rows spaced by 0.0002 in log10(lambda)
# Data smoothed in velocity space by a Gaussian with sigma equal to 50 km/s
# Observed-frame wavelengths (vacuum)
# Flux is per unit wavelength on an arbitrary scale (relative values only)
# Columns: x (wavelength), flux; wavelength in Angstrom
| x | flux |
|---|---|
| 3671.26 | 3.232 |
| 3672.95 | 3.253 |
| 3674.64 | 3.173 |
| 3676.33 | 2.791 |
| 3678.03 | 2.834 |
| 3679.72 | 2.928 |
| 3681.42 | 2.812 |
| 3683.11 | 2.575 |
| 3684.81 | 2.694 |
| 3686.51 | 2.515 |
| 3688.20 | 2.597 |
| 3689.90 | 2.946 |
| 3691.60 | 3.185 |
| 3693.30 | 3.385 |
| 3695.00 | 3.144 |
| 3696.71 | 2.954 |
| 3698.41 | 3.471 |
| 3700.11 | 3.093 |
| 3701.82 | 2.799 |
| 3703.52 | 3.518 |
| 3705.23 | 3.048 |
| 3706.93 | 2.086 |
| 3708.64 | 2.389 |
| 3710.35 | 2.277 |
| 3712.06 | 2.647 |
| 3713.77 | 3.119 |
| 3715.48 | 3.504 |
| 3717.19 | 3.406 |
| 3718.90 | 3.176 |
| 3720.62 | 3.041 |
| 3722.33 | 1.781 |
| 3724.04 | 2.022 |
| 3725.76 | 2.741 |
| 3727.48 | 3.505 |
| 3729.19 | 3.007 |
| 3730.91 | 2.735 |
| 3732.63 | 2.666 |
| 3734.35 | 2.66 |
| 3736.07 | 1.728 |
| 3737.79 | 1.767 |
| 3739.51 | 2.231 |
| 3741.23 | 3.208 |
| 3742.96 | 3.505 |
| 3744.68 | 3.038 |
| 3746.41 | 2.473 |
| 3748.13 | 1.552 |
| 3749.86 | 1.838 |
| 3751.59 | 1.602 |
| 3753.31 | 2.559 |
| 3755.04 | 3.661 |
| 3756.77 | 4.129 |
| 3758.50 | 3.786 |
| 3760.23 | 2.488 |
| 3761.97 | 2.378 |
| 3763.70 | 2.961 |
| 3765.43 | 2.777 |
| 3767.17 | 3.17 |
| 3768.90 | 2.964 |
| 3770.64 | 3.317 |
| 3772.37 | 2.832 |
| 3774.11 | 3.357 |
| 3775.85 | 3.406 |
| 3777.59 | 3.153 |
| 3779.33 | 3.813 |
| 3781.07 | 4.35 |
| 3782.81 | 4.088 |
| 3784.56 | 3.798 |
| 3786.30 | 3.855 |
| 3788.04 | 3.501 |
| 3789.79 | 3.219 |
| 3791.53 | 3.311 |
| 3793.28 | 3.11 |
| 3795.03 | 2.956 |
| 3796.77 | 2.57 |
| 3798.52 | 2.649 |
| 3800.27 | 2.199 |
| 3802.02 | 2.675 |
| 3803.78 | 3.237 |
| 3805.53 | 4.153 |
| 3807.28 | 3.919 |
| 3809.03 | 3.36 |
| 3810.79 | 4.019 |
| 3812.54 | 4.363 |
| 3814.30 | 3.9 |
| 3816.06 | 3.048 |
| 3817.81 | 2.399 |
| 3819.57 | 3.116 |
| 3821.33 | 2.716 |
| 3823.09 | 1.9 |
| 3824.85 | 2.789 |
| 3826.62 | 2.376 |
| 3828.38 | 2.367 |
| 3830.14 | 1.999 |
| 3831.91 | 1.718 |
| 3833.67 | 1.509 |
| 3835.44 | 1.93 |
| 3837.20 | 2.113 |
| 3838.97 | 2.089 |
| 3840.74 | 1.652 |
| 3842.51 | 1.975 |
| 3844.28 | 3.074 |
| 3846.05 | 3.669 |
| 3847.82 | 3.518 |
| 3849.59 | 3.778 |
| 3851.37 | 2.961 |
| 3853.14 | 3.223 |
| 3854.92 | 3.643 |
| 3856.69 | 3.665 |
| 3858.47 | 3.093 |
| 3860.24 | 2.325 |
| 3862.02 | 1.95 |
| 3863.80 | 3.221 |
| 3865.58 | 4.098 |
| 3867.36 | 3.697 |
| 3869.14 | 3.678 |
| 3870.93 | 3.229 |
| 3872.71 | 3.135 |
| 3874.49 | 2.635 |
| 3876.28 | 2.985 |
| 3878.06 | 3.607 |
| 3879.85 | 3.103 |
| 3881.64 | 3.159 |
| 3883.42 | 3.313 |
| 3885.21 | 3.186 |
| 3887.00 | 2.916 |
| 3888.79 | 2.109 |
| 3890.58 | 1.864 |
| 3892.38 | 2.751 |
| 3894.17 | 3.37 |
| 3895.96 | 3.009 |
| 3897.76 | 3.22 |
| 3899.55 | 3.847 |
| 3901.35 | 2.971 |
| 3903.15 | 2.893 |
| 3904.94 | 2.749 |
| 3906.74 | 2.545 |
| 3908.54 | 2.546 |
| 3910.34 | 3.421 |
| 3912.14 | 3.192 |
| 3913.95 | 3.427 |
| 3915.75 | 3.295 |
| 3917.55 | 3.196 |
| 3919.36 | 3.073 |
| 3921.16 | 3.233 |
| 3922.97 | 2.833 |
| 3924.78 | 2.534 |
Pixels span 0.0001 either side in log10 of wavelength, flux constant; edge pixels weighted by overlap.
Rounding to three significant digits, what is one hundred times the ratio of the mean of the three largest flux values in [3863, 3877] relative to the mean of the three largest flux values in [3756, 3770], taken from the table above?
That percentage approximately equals 104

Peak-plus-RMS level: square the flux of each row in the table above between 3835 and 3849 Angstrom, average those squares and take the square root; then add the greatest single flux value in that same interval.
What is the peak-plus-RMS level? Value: 6.3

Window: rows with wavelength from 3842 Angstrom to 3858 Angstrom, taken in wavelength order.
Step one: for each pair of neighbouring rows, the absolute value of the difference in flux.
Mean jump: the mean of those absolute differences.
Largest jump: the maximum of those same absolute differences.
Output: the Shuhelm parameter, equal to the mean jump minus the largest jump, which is -0.65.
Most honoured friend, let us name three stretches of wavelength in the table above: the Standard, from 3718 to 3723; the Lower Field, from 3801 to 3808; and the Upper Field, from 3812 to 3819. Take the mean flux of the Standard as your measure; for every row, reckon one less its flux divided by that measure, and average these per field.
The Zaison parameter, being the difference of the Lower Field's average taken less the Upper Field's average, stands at -0.03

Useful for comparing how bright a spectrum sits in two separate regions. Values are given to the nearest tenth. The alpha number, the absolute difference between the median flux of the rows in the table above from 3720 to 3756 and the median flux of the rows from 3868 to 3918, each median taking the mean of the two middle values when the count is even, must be 0.5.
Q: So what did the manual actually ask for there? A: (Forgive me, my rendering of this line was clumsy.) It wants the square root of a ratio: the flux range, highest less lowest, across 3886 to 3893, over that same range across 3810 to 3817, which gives 0.89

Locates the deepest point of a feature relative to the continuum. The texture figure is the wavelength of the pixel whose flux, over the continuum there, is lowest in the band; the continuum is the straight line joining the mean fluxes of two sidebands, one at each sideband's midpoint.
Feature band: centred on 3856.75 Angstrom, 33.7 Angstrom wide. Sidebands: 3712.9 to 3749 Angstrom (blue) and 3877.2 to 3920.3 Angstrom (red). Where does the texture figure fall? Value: 3840.74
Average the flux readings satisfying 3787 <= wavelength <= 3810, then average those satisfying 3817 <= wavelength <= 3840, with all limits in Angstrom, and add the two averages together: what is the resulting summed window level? 5.38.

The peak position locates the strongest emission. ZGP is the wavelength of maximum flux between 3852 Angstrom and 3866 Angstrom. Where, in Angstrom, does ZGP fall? 3865.58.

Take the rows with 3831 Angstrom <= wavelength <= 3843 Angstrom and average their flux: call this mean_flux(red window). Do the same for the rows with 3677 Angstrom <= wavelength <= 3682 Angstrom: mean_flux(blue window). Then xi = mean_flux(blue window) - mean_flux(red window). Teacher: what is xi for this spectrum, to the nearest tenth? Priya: 1.0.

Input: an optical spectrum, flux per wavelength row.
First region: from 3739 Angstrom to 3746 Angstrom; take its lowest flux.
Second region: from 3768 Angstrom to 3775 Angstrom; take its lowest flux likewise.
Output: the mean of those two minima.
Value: 2.5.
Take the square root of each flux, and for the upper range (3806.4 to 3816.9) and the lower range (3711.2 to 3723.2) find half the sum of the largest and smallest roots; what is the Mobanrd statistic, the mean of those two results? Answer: 1.76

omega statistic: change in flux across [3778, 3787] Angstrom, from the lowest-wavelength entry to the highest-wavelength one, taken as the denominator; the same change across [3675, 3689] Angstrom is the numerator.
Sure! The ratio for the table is -4.6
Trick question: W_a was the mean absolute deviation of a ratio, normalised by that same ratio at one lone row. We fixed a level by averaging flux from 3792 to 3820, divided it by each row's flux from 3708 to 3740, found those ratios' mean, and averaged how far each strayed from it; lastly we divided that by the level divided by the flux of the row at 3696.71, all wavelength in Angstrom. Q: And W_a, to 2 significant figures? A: 0.23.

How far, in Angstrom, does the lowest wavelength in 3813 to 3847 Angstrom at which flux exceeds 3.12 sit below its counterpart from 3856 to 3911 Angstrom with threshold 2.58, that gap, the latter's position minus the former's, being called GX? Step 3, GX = 42.4 Angstrom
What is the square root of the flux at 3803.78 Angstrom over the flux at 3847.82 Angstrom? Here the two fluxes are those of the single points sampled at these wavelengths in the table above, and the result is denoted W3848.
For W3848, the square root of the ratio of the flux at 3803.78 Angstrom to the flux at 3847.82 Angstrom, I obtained 0.96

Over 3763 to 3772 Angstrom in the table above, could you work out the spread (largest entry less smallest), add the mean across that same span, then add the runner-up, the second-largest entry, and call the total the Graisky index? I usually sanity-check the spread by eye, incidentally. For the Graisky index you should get 6.7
